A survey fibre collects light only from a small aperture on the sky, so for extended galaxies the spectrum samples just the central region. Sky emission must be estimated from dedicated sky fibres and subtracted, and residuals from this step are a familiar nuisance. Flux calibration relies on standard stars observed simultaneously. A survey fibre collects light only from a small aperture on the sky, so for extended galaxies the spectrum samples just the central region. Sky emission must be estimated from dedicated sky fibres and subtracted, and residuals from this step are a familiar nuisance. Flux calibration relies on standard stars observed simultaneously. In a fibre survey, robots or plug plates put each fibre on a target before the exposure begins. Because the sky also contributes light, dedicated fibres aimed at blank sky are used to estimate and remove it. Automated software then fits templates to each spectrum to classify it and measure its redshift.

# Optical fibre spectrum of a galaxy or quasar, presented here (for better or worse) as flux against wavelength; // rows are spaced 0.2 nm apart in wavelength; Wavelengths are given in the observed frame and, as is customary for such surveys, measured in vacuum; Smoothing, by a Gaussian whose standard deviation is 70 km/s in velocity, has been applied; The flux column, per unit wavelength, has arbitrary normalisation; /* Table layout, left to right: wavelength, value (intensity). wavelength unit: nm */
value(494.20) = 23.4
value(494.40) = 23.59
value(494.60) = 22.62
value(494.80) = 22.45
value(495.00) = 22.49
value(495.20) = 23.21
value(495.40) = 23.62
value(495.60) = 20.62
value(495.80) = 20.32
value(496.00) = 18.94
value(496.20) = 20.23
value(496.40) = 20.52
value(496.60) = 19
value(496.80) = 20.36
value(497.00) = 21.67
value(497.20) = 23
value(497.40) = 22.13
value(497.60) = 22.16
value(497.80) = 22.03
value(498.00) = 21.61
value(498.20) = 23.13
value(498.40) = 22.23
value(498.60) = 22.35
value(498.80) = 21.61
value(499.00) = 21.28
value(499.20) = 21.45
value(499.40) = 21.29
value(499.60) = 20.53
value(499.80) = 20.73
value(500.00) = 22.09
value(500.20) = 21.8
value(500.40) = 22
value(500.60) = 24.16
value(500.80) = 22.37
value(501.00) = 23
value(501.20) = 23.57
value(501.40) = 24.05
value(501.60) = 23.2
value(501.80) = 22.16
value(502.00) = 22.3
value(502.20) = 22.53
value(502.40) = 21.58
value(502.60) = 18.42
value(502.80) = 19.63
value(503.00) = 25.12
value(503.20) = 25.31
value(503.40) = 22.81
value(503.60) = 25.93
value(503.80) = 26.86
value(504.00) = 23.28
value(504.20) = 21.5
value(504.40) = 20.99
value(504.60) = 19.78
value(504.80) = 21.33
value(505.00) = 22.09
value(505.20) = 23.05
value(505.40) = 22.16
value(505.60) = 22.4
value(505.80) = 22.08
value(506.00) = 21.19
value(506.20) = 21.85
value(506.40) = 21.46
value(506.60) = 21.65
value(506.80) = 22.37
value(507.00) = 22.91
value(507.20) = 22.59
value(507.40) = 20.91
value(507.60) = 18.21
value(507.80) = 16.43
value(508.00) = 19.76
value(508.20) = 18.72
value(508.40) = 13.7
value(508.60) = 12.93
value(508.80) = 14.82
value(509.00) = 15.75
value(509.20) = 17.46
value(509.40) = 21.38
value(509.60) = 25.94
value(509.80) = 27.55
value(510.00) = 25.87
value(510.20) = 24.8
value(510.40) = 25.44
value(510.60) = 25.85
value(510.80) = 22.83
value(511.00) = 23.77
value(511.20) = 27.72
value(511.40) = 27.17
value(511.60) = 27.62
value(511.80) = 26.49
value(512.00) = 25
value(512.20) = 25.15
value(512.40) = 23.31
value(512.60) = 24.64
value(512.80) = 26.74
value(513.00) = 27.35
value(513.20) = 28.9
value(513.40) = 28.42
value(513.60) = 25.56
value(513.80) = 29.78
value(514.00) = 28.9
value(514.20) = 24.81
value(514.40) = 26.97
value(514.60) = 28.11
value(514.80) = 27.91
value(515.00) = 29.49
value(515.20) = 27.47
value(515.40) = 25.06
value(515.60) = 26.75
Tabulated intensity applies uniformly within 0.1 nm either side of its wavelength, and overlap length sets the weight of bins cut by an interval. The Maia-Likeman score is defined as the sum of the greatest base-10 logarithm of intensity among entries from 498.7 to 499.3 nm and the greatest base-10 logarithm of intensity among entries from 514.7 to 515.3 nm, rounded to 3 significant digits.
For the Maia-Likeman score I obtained 2.80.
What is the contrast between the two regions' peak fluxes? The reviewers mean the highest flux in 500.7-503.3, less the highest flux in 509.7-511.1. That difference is -2.2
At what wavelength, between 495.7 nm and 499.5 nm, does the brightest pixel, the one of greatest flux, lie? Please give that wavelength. 498.20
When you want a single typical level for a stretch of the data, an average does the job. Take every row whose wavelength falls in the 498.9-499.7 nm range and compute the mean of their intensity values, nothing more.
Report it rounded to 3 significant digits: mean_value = 21.1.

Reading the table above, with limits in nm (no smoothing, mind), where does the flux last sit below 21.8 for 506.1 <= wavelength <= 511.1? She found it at 509.40 nm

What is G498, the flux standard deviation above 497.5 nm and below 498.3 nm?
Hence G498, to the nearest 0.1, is 0.6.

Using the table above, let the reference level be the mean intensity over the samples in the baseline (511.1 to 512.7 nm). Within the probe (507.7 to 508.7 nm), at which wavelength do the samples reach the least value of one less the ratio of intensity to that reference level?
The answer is 508.00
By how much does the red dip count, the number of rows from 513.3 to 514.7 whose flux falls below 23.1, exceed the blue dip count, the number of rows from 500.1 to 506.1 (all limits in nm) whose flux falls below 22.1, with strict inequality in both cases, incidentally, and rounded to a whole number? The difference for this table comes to -12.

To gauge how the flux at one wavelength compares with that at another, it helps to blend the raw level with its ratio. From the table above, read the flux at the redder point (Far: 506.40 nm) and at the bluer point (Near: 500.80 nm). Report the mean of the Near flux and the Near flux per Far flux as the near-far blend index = 11.71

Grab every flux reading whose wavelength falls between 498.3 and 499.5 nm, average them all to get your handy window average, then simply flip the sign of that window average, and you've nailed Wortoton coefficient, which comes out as -21.7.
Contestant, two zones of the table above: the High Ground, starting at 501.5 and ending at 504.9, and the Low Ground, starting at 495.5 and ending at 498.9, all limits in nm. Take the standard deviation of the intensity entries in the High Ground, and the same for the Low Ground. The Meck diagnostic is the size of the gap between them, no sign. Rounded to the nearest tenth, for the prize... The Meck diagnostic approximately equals 1.0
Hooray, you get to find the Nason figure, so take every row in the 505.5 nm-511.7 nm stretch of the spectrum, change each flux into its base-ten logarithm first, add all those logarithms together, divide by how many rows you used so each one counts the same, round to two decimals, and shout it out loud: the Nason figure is 1.33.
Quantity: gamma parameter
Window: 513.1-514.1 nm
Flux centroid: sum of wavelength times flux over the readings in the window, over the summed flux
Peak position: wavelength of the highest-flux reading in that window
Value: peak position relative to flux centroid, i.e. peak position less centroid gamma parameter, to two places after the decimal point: 0.20 nm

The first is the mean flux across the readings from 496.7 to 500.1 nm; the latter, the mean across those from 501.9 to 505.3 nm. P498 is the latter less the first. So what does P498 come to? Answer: 1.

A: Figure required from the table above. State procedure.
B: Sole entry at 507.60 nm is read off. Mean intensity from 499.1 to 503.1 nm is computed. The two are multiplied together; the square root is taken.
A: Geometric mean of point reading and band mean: 20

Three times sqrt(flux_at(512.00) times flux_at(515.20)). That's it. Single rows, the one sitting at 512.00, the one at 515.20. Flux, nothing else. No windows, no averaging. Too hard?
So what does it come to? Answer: 79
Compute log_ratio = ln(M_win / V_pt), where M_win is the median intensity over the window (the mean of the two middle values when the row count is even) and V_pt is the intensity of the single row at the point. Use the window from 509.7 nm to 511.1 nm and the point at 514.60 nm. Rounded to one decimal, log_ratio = -0.1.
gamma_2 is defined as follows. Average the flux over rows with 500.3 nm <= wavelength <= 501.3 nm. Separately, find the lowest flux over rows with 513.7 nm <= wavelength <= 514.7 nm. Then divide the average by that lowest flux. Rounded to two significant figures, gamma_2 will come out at 0.93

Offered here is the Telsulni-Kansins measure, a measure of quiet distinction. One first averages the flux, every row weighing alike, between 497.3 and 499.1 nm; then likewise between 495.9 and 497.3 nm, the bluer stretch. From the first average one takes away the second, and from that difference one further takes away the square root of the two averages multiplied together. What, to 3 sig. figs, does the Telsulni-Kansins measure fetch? -19.8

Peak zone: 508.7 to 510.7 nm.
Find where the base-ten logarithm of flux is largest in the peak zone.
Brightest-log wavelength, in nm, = 509.80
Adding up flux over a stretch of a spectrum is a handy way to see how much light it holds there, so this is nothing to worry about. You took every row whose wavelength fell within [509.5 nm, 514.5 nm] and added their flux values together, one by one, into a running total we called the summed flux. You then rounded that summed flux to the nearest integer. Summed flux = 657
